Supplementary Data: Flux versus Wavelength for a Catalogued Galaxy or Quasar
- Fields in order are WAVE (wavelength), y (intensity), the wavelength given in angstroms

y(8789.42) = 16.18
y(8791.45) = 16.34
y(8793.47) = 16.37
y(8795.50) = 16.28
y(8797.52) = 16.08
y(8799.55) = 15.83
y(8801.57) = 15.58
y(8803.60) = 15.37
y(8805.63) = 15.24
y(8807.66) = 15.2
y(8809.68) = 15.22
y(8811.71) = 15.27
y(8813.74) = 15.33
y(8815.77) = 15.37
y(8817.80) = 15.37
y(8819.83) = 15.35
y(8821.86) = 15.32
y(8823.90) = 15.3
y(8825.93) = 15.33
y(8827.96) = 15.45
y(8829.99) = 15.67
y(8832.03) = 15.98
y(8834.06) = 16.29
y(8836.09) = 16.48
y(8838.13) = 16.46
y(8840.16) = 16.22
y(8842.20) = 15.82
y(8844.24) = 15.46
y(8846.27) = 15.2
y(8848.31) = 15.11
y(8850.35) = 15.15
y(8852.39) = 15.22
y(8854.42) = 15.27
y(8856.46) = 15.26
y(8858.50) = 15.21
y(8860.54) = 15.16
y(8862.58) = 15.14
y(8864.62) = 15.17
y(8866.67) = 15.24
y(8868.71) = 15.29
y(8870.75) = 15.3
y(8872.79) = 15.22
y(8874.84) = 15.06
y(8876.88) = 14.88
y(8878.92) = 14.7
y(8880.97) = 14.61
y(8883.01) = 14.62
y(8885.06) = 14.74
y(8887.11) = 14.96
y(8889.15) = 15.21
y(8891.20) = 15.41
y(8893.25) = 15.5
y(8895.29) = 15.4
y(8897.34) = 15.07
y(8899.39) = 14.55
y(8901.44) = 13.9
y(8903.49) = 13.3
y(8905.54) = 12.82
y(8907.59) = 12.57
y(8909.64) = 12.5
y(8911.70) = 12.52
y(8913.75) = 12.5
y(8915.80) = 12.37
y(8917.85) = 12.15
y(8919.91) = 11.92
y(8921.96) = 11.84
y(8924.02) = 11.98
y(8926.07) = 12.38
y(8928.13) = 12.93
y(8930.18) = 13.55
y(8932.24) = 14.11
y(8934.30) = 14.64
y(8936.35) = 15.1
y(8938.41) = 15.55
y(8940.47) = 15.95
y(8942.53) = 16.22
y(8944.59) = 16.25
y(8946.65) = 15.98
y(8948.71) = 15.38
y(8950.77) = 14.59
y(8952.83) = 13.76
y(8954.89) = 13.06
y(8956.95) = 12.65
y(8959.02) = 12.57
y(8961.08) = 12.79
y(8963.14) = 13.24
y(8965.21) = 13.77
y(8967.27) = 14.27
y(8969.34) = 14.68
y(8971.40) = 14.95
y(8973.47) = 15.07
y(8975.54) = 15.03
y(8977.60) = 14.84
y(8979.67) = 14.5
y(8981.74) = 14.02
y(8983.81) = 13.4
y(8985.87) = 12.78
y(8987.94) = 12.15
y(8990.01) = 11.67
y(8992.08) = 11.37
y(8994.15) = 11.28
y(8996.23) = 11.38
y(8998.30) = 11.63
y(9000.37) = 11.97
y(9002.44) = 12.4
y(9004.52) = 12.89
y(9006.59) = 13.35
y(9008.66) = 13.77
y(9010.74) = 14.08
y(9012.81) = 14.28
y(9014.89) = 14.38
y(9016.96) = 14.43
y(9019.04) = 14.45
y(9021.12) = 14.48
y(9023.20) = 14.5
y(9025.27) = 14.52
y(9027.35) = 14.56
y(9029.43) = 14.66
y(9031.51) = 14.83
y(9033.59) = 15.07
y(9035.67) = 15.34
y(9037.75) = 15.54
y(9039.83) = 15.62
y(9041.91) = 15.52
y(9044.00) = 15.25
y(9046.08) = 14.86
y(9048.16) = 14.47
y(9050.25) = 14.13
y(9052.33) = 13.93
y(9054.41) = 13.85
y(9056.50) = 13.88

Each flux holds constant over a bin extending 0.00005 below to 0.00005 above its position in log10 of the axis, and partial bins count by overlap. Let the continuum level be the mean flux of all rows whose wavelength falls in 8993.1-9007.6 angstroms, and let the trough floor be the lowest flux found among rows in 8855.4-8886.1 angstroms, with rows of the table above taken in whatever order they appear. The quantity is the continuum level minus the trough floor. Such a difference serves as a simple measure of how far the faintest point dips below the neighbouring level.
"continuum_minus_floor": -2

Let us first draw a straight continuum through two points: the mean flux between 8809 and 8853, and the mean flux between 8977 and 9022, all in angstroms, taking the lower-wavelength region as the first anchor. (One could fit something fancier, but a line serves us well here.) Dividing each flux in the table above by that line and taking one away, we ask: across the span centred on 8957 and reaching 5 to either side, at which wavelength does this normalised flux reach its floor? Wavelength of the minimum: 8959.02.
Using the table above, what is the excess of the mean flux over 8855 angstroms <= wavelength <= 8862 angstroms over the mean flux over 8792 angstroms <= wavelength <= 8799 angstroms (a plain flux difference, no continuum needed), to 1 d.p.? -1.0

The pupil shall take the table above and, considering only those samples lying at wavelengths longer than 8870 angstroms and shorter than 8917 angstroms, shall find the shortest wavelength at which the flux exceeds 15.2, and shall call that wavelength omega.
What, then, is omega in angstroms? 8870.75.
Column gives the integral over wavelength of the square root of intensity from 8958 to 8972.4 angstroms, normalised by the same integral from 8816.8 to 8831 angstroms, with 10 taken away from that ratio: -9.04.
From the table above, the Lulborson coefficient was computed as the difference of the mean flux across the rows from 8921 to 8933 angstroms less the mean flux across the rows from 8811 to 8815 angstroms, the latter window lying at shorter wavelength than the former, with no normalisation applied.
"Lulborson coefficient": -2.5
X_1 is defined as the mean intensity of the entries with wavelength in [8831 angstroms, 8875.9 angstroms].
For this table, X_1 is 15.5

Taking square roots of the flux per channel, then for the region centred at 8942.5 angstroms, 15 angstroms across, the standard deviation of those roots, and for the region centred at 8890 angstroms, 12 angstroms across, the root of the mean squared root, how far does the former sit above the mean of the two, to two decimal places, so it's -1.92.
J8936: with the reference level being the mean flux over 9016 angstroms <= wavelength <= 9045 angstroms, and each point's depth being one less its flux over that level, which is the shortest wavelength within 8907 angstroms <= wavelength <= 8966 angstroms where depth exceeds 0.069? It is 8907.59 angstroms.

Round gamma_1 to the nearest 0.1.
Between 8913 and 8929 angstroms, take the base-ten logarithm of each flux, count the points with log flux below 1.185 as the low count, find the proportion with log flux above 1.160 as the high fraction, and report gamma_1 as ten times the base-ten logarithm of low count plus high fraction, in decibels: 9.0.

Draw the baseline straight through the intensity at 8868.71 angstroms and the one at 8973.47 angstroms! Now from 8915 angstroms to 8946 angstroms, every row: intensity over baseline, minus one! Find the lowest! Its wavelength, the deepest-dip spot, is 8921.96 angstroms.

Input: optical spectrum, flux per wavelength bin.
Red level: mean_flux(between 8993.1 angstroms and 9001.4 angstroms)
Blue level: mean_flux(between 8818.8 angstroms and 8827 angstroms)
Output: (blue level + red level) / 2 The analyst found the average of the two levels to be 13.4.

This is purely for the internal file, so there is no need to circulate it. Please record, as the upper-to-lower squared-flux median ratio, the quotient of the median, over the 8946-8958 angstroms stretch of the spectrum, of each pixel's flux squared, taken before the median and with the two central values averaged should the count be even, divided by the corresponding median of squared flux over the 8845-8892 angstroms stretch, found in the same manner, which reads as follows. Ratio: 0.87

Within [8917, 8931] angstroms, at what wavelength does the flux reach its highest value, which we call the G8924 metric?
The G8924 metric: 8930.18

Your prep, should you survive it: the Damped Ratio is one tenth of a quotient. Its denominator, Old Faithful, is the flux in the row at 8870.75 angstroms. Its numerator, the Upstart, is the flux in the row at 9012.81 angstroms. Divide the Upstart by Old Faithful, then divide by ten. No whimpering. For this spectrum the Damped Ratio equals 0.093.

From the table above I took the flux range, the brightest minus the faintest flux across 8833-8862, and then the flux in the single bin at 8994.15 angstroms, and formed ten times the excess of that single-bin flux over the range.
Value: 99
